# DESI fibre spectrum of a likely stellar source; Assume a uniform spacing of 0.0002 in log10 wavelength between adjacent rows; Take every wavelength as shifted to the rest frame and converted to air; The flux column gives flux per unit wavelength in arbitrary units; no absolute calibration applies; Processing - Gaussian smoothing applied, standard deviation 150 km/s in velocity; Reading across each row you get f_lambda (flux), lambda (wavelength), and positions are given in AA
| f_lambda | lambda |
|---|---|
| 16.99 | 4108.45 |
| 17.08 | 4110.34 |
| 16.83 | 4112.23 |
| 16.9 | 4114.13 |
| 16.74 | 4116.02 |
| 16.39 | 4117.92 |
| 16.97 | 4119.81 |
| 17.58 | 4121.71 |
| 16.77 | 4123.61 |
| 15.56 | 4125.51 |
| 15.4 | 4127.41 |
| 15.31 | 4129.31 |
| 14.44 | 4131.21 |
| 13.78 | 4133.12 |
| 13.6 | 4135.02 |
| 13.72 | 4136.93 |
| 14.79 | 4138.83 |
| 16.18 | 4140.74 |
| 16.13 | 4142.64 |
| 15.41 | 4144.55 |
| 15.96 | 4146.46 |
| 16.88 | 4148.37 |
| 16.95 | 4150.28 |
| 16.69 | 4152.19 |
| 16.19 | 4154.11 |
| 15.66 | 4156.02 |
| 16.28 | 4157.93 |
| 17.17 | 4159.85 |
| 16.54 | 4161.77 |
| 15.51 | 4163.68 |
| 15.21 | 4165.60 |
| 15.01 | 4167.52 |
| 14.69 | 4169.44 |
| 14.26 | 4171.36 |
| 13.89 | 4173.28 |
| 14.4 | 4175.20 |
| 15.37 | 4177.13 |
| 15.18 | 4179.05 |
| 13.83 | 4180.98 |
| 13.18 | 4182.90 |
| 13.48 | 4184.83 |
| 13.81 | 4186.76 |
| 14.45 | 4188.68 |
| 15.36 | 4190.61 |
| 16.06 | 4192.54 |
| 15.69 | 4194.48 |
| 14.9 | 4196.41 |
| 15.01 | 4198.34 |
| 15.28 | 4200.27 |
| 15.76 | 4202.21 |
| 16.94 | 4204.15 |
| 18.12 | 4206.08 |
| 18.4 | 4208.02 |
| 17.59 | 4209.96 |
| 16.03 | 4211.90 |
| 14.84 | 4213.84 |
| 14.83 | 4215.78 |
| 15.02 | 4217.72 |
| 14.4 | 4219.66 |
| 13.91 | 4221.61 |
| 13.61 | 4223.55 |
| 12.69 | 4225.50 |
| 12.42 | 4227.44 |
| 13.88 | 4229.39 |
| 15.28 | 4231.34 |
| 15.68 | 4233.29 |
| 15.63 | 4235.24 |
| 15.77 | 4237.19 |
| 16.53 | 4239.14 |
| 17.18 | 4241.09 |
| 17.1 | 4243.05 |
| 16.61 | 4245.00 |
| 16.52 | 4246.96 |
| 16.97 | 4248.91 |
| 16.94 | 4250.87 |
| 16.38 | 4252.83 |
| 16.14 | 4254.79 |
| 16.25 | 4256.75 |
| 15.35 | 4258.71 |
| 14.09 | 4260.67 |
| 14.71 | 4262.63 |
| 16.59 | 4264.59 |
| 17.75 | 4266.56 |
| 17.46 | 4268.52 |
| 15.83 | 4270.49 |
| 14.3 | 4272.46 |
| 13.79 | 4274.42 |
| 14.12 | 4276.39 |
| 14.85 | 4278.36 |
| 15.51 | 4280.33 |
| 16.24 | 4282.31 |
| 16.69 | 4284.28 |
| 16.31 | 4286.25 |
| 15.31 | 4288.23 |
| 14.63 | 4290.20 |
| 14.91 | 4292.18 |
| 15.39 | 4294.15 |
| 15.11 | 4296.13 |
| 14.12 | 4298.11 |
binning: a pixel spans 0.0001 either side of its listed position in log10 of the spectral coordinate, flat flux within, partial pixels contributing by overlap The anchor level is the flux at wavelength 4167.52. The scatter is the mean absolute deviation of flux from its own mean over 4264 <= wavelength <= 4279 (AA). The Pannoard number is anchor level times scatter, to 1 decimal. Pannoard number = 19.8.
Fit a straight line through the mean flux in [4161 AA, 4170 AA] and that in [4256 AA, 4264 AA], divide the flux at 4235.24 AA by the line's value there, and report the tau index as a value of 1.03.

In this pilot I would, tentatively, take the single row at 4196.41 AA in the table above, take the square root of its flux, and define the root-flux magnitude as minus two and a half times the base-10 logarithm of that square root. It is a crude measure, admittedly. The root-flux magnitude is -1.47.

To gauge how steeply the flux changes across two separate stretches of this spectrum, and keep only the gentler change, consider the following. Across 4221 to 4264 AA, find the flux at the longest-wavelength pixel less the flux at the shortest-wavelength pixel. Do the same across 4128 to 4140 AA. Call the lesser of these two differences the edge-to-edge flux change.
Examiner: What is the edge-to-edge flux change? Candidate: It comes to -0.5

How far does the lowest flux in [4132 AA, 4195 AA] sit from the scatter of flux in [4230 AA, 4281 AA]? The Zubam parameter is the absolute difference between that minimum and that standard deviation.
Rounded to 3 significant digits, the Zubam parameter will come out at 12.1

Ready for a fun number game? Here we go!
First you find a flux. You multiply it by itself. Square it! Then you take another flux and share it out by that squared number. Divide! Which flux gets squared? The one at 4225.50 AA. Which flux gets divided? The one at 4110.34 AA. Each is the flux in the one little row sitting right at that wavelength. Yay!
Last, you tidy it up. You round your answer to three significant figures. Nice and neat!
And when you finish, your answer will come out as 0.106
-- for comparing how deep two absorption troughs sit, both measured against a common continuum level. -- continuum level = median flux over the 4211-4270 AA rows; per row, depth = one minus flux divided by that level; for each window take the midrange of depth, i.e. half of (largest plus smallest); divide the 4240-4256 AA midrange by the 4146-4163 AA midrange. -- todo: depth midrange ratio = 1.4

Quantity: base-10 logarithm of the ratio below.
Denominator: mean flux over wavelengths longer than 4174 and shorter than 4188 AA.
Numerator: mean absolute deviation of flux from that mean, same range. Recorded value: -1.31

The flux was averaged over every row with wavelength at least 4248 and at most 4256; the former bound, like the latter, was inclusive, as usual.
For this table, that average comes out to 16.6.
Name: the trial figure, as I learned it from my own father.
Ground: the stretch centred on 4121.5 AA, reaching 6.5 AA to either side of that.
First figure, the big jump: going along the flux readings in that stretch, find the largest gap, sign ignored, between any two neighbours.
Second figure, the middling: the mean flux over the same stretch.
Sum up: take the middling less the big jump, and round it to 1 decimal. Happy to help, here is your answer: 15.3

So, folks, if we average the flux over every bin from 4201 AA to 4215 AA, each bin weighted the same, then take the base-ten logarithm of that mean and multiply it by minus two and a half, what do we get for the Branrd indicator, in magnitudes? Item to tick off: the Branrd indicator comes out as -3.06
